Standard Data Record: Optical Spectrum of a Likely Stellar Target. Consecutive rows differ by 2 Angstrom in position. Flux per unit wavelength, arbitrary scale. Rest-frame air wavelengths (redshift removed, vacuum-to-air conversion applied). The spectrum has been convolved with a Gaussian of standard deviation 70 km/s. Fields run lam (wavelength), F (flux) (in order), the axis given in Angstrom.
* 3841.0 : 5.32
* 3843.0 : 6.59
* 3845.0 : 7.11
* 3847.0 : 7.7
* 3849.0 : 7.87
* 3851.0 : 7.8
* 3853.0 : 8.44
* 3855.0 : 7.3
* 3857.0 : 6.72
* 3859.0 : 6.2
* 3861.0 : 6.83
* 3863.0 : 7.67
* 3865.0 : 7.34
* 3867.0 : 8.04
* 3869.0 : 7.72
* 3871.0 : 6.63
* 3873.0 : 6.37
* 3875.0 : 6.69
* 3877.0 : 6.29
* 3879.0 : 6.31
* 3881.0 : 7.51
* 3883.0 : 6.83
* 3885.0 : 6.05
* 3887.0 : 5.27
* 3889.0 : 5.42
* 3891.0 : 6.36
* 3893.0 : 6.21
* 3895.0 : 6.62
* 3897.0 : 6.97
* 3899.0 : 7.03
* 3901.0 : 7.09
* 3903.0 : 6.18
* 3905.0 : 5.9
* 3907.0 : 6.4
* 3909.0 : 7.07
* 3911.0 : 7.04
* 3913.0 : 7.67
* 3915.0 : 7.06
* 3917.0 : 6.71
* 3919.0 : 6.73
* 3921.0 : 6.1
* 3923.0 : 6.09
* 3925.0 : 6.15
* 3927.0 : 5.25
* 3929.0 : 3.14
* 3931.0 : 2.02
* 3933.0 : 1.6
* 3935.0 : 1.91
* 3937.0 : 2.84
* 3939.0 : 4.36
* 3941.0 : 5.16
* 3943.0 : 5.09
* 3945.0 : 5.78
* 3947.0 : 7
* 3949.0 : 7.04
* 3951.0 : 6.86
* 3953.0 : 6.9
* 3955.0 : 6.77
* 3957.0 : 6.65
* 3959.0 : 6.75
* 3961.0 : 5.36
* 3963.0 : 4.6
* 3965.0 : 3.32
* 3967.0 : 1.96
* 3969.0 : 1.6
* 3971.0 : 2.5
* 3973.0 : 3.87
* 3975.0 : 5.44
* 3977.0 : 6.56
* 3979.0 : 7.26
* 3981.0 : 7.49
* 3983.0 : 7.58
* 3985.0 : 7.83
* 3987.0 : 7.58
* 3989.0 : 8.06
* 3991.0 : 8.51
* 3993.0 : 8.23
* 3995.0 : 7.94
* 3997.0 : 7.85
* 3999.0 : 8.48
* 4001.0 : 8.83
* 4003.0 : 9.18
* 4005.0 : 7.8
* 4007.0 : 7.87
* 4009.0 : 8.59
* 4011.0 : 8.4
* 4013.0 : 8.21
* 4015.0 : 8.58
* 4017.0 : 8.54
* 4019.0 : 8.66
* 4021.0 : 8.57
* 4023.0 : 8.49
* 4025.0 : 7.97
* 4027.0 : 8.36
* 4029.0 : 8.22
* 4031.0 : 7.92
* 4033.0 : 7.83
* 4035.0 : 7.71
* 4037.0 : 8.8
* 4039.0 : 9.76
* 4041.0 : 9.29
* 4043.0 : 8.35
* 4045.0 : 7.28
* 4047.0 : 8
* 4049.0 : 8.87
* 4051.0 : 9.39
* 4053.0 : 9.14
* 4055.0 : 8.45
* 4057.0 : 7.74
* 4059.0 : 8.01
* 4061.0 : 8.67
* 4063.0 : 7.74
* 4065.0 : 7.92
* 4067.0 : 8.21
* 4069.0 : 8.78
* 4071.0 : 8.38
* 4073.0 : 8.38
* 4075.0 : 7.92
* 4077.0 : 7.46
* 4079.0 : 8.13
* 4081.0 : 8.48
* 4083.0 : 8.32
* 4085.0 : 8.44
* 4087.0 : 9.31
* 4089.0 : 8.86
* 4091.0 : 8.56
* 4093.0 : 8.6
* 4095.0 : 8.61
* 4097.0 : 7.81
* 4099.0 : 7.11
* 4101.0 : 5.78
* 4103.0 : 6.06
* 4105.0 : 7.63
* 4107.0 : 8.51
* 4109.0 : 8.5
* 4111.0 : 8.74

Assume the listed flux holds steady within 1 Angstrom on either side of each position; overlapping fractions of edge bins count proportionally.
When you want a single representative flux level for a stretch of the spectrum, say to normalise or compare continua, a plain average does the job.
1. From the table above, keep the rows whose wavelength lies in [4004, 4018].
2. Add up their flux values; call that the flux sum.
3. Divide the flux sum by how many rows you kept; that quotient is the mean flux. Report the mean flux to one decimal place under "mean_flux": 8.3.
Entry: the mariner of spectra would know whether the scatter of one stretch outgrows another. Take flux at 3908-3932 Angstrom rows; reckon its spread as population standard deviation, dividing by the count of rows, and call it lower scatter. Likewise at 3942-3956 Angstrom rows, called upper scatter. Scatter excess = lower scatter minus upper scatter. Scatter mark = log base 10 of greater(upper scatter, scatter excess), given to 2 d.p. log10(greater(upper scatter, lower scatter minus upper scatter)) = -0.03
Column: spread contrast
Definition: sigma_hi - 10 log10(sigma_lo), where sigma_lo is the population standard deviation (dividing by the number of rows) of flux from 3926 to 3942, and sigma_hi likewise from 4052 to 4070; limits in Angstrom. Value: -0.91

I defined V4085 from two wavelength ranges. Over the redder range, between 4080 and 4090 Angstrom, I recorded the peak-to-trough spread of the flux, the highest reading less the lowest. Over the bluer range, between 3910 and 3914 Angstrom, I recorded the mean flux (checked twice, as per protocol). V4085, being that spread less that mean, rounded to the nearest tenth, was -6.4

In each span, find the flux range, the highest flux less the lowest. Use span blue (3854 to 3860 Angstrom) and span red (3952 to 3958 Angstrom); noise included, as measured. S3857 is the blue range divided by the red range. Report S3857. 4.4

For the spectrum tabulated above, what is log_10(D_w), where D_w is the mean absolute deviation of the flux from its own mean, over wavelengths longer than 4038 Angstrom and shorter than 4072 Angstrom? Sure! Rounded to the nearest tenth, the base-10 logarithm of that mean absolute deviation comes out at -0.3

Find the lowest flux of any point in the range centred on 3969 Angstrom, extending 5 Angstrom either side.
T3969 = 1.6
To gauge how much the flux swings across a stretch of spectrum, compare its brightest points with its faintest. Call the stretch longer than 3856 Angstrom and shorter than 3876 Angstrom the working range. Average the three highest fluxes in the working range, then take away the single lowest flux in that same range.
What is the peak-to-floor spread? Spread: 1.6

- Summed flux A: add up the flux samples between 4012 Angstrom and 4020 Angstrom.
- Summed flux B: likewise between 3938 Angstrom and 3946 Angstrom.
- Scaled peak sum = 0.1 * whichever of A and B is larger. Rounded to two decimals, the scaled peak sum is 3.40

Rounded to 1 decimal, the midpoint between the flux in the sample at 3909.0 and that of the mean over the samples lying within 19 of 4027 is 7.7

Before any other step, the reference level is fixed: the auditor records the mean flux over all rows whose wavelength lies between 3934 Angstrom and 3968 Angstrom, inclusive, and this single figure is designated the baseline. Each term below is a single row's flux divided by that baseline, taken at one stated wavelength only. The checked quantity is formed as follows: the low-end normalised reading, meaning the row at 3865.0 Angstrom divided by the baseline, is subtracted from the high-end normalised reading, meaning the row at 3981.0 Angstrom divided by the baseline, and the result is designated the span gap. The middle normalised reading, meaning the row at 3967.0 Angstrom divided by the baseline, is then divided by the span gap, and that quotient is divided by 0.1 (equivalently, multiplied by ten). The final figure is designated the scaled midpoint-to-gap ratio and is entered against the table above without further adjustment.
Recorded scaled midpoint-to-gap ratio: 131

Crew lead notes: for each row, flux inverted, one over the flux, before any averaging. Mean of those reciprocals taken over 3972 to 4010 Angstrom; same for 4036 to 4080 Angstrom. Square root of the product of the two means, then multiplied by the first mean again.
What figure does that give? 0.02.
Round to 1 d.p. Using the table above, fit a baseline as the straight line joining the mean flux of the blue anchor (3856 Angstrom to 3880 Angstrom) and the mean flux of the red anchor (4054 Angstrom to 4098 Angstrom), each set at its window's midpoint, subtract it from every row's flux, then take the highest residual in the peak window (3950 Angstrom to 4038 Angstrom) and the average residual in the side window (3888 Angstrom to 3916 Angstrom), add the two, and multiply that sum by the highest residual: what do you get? 1.2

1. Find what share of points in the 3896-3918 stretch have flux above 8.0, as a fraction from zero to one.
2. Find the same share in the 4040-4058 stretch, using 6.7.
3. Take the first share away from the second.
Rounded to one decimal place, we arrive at 1.0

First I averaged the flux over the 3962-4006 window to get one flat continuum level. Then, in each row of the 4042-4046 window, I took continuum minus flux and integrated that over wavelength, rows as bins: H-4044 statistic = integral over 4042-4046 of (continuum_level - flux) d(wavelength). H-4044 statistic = -5.4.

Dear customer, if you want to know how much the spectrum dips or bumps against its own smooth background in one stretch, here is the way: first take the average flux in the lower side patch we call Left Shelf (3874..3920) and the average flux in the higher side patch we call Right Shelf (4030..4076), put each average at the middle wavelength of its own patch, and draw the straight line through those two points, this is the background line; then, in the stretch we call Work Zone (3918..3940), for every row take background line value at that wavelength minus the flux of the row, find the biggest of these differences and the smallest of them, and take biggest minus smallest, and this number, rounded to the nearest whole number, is 5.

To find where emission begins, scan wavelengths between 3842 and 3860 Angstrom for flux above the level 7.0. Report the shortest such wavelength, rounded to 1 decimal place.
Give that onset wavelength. 3845.0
